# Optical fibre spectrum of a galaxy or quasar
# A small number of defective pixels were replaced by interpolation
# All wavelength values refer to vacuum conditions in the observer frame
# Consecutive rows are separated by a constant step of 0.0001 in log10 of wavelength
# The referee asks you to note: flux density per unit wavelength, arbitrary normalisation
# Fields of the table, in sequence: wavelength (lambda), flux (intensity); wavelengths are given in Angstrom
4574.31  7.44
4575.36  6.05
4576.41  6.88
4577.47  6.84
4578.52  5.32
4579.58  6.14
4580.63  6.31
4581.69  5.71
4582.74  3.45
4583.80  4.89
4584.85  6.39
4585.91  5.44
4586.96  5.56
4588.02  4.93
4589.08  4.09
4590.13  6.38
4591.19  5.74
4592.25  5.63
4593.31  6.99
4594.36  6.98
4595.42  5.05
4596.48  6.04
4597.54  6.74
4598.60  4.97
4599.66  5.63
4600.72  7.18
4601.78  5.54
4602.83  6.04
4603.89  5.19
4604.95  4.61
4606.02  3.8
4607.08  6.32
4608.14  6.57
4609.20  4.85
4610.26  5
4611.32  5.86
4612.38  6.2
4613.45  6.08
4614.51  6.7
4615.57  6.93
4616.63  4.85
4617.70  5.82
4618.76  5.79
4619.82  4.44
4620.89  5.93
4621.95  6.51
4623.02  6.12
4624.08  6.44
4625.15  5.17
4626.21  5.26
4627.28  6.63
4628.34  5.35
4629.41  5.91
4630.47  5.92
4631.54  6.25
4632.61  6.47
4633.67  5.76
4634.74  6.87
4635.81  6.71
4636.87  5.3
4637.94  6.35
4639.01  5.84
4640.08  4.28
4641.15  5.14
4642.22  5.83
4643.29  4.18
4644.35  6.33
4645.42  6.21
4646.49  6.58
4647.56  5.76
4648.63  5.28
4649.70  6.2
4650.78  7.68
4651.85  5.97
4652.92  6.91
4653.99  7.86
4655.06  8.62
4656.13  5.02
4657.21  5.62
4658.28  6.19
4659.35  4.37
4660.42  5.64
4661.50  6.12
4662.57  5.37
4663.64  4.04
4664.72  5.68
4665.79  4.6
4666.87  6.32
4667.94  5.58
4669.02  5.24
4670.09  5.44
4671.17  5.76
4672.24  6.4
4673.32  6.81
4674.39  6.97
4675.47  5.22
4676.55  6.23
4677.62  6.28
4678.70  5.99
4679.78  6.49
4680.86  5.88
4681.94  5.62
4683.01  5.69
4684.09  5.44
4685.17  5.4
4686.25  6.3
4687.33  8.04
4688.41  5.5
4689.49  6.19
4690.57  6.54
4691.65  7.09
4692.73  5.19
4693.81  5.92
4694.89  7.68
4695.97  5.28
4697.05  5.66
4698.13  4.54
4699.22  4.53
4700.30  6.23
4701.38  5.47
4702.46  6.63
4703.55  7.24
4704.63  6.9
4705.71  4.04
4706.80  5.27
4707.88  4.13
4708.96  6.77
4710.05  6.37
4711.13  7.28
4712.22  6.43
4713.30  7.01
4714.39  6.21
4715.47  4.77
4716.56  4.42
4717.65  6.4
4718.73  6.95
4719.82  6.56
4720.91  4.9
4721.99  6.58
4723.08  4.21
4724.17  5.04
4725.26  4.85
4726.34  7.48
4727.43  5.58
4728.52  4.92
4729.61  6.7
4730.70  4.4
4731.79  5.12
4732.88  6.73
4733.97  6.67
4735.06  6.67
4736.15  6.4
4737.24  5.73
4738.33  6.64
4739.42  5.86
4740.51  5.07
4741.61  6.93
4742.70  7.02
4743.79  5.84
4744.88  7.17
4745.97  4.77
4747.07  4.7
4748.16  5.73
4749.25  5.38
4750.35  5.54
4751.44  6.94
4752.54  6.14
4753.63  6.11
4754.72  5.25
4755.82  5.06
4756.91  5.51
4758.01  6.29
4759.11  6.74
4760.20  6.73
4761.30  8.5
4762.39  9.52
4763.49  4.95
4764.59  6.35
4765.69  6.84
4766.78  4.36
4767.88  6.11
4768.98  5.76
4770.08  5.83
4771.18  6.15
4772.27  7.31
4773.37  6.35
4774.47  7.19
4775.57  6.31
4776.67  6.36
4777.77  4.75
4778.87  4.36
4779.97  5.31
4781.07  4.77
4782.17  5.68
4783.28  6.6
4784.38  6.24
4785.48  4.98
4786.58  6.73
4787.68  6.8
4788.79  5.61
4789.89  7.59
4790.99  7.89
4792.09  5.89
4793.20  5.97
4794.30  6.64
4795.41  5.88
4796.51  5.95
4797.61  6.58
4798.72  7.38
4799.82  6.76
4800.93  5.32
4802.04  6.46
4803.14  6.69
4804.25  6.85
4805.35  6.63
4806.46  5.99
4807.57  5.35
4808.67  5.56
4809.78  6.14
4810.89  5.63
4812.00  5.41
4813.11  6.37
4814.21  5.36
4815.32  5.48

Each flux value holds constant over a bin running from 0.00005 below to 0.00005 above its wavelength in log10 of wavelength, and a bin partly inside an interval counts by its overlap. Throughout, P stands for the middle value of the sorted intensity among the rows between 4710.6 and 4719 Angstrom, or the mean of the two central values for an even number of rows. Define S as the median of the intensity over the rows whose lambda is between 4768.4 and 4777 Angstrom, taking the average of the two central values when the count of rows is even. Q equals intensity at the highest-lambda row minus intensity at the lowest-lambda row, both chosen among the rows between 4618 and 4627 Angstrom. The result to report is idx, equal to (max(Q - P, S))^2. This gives 40.1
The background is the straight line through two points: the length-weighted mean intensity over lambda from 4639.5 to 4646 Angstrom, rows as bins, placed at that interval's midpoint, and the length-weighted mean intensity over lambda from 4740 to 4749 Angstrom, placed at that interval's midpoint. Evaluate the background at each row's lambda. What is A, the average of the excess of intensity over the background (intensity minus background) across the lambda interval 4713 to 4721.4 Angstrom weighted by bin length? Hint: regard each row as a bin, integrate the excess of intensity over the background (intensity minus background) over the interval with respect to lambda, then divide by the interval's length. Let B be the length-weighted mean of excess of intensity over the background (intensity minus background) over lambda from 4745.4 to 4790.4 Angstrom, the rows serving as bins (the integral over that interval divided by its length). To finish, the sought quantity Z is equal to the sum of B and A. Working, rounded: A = 0.13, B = 0.0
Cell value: 0.17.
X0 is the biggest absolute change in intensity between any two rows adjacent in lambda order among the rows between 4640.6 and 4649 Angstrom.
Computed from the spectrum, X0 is 2.15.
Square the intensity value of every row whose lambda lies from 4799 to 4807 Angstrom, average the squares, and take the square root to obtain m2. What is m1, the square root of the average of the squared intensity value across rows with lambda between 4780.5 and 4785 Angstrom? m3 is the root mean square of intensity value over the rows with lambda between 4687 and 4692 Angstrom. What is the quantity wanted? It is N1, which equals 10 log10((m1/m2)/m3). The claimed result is -8.7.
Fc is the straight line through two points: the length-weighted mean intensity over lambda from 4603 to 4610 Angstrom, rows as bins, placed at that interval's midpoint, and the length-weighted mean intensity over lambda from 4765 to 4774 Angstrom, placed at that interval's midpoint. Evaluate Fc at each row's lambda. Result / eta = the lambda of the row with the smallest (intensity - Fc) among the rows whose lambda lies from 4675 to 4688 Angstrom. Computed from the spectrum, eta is 4675.47 Angstrom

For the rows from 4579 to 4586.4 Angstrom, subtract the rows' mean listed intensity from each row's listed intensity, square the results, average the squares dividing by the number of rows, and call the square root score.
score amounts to 0.96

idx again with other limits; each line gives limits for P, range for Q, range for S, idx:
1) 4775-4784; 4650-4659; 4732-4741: 42.5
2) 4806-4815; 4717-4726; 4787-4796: 39.8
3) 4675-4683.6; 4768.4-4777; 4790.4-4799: 39.4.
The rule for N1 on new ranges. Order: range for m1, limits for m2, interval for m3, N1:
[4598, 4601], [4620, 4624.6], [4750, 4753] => -8.1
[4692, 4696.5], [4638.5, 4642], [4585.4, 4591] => -6.5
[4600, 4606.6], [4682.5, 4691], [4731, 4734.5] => -8.5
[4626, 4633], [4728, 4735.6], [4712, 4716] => -7.9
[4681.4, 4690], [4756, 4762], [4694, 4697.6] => -8.5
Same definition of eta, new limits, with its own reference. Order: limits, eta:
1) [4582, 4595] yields 4582.74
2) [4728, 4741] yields 4730.70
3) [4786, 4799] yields 4788.79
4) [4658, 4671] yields 4663.64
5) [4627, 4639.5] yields 4636.87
